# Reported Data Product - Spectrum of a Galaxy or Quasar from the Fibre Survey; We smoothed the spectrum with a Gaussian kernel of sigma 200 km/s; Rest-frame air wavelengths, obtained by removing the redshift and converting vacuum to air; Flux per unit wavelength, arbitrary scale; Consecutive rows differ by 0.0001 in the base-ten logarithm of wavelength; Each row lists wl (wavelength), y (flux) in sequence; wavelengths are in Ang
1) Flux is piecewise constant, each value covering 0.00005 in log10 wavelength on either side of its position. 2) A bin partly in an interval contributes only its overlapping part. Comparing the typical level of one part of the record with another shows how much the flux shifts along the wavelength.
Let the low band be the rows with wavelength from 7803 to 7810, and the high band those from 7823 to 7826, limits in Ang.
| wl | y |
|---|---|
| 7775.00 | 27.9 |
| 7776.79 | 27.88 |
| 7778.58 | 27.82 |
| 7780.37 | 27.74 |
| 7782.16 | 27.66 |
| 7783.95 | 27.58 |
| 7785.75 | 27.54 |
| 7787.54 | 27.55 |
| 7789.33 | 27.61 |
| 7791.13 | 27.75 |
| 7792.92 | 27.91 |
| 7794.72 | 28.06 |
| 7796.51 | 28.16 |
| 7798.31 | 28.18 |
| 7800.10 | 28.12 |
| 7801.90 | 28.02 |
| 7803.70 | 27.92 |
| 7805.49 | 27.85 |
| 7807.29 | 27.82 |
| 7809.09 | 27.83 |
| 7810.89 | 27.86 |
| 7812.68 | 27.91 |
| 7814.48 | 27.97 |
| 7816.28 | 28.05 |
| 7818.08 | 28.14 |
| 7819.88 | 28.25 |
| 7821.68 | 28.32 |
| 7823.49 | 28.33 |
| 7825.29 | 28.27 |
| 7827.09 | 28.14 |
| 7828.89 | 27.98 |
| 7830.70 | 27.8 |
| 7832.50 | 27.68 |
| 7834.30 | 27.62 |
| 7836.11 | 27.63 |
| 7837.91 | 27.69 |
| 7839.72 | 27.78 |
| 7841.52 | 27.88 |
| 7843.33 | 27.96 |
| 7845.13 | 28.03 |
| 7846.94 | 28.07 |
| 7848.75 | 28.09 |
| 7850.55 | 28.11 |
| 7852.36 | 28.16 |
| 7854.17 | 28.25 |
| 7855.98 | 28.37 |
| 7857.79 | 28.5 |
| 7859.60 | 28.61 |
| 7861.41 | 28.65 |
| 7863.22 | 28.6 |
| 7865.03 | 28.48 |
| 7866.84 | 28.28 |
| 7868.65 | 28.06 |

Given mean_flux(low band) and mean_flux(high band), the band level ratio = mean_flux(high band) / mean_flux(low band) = 1.02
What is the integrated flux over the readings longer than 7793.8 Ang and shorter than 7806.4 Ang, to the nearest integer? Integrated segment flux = 353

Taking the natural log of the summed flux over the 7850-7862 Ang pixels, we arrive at 5.29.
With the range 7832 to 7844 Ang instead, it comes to 5.27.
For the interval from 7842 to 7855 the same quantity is 5.28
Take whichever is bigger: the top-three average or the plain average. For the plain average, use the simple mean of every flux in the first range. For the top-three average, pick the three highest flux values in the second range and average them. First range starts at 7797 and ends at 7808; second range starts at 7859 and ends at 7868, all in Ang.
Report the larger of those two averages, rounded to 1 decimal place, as 28.6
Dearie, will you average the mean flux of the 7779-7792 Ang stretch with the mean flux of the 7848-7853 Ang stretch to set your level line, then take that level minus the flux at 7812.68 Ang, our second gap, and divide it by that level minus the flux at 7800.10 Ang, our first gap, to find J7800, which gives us 0.1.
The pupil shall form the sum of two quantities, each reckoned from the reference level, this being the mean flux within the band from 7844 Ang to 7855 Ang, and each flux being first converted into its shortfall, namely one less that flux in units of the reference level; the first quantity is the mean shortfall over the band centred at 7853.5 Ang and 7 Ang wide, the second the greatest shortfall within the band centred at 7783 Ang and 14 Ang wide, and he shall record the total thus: 0.017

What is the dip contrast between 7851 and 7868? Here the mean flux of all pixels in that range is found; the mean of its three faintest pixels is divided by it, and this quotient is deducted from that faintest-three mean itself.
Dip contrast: 27.2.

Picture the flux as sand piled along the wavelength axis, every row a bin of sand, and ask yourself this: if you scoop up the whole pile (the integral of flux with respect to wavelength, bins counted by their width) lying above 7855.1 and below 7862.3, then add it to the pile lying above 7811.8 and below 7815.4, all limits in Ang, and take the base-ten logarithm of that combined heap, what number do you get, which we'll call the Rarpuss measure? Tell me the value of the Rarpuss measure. 2.49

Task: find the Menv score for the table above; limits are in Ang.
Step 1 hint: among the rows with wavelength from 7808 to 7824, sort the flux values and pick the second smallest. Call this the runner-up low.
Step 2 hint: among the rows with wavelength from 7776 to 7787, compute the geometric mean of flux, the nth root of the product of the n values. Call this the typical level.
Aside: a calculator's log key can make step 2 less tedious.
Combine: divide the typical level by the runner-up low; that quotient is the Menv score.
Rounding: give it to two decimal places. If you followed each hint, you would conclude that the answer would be 0.99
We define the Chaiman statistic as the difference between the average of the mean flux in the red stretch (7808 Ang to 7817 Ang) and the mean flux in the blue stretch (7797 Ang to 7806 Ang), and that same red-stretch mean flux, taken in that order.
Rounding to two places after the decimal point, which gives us 0.05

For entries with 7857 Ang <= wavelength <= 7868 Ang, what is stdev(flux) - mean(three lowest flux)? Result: -28.3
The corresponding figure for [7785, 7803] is -27.3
